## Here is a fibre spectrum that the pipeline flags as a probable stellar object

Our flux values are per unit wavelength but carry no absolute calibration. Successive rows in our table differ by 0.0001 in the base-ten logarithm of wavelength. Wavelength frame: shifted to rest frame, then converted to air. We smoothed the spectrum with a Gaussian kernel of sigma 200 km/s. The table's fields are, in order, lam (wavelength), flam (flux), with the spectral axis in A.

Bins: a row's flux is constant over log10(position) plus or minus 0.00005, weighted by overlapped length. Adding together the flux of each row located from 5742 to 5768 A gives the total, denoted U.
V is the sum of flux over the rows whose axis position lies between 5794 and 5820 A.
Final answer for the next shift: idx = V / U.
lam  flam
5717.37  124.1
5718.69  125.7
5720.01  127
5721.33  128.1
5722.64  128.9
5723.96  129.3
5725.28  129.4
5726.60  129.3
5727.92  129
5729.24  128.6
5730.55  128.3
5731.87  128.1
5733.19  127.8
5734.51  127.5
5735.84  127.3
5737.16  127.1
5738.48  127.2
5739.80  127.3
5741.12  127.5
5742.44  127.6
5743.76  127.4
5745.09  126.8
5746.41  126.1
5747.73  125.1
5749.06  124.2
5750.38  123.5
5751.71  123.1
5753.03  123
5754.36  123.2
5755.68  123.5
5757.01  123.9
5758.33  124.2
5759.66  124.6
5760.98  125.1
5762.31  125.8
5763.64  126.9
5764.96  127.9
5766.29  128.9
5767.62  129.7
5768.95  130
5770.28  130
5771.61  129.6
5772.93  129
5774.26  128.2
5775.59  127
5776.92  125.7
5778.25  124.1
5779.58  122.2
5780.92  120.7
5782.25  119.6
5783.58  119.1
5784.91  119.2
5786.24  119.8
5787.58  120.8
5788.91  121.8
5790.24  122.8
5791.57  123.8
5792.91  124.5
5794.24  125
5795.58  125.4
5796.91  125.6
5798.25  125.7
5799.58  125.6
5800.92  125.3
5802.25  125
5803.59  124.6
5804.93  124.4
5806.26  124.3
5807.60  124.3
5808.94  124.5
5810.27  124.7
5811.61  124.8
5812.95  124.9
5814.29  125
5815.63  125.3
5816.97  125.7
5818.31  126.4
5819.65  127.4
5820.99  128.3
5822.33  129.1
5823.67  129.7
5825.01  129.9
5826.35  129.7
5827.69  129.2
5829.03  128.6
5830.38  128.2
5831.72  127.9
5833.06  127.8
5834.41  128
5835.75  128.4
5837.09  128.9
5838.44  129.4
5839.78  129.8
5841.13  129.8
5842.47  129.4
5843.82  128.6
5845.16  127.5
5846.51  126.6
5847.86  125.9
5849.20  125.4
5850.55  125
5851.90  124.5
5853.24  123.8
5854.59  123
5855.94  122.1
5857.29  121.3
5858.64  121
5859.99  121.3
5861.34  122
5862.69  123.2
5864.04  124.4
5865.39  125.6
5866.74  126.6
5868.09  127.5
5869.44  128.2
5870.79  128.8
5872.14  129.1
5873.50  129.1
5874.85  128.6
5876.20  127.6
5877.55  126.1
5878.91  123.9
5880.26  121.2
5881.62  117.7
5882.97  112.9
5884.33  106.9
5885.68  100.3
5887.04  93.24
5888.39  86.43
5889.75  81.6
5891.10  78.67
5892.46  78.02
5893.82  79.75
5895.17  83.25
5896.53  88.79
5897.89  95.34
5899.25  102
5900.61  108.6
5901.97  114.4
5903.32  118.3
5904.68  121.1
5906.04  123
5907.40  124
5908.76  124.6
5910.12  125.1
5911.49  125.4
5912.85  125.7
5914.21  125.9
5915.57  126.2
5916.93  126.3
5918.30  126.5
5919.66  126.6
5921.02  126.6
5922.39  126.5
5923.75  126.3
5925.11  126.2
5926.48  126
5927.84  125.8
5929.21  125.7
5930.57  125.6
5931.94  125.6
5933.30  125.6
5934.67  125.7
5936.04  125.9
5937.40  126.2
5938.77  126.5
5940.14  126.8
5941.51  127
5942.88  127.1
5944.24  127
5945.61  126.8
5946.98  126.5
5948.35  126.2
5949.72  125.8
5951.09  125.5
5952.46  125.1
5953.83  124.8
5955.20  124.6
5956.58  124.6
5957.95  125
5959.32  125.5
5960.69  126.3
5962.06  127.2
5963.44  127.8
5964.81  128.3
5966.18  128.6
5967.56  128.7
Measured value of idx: 1.00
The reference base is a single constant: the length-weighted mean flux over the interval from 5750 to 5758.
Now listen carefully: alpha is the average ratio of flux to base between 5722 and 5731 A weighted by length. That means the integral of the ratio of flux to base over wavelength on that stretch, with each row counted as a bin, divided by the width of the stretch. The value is 1.05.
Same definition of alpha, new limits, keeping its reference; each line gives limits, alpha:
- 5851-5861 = 0.99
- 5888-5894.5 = 0.65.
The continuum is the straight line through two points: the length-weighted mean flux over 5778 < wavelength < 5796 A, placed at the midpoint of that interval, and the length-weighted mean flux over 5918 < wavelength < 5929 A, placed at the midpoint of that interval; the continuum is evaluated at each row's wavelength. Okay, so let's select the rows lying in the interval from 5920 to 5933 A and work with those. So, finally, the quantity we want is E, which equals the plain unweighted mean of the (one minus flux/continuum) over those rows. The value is 0.003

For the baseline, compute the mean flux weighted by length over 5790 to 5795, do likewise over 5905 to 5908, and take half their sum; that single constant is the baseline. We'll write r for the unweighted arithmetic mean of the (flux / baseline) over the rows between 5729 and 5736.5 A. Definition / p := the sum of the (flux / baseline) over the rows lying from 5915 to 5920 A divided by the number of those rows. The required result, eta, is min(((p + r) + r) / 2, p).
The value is 1.02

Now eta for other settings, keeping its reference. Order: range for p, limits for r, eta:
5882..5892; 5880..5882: 0.76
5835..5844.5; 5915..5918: 1.05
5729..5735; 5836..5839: 1.04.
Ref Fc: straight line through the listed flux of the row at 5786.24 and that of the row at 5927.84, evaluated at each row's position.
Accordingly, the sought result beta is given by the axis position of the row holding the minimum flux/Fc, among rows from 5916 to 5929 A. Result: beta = 5927.84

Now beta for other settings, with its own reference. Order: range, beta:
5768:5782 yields 5780.92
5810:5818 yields 5810.27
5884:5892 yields 5891.10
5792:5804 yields 5803.59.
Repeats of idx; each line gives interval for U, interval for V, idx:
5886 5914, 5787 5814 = 1.20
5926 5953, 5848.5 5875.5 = 0.99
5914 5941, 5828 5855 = 1.01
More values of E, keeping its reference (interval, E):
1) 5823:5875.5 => -0.023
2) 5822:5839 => -0.045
